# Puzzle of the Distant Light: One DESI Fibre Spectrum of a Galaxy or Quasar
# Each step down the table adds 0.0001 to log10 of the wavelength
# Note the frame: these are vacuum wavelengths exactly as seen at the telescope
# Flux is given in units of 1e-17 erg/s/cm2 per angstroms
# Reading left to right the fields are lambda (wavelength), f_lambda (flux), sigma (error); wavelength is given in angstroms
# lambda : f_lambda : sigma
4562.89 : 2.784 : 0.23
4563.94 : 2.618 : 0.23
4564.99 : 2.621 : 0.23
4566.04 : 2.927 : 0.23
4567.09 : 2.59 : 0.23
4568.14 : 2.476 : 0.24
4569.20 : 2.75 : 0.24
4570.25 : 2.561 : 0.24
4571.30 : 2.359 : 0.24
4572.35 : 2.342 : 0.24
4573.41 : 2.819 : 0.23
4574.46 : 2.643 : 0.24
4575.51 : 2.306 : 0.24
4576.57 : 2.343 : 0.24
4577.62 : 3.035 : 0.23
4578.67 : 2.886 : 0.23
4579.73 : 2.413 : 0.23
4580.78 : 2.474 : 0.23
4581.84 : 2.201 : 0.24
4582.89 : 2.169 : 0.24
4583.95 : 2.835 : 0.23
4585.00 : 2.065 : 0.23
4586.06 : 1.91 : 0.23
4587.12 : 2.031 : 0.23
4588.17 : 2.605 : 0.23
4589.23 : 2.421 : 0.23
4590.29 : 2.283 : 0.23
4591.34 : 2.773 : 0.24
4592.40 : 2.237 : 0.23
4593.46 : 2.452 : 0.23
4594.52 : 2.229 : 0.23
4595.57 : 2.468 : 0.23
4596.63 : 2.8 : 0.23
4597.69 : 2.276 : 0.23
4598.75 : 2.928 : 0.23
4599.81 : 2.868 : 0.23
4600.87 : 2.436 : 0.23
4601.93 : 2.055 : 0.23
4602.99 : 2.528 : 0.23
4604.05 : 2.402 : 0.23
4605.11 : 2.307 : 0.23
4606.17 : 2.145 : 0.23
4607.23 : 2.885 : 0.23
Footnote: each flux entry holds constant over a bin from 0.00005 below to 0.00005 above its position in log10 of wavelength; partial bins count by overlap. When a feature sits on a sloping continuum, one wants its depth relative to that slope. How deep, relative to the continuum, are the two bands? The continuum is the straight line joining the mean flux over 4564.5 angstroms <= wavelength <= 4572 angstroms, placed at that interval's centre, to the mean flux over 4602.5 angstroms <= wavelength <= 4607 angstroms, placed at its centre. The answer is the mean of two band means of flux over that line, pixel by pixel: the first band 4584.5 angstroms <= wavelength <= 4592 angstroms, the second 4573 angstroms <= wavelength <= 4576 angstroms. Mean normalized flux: 0.97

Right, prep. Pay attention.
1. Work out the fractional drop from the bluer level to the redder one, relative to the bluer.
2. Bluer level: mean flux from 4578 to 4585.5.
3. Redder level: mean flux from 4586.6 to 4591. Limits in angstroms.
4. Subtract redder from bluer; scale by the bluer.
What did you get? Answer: 0.04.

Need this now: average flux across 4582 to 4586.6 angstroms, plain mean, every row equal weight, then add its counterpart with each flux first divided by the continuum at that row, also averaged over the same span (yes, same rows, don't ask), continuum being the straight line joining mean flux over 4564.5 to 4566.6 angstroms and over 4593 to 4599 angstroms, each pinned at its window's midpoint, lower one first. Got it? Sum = 3.10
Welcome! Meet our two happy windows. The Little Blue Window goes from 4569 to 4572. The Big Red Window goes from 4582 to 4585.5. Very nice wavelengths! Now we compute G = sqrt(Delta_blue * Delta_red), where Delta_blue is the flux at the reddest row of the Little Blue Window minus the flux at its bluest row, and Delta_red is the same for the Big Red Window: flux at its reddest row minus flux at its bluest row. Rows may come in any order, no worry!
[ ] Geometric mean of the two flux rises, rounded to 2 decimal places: 0.20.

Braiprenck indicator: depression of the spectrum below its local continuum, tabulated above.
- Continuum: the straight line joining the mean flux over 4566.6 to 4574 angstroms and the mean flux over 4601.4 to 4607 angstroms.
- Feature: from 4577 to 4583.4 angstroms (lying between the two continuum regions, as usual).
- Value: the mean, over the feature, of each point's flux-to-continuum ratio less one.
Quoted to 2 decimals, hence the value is 0.02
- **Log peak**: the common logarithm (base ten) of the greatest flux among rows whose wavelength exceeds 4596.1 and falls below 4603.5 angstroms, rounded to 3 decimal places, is 0.467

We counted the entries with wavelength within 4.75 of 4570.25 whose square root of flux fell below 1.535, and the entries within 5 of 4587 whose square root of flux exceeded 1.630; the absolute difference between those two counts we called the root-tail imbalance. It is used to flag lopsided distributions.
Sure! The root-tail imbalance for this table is 1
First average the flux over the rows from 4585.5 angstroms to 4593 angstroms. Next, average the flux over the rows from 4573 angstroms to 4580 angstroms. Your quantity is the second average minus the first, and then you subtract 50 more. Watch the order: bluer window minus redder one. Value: -49.7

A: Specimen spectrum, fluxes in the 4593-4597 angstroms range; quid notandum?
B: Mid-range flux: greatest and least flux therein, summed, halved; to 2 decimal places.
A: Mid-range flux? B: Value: 2.51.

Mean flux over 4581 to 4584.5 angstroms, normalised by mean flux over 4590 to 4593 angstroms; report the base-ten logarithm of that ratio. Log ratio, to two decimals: -0.01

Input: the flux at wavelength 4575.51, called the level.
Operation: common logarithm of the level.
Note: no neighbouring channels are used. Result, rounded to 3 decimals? 0.363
